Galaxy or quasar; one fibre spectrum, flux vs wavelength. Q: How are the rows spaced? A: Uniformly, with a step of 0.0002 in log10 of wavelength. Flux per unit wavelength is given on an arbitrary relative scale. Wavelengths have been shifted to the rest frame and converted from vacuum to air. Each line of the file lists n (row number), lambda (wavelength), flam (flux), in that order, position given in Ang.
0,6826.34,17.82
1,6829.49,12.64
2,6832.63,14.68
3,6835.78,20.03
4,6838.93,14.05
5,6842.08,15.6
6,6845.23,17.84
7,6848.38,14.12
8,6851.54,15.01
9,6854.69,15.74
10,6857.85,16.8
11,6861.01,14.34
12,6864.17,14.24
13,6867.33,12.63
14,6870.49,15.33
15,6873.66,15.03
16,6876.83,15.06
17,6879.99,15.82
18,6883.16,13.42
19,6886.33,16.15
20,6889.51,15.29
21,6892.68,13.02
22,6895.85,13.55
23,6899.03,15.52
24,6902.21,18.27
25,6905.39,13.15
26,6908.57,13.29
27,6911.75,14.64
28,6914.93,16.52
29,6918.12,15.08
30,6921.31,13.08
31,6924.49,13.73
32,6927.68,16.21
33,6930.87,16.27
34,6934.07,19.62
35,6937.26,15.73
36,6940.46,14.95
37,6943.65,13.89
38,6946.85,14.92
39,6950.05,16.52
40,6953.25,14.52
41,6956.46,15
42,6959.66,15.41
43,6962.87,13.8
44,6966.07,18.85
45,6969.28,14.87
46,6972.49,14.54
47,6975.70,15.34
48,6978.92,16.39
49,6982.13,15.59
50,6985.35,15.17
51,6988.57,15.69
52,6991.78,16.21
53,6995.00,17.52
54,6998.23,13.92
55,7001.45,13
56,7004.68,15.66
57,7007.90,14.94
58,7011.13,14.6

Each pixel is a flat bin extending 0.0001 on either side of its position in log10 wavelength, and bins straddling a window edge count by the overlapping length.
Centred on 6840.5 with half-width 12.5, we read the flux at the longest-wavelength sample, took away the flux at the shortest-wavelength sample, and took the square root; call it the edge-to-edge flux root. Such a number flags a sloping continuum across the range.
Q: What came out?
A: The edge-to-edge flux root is 1.5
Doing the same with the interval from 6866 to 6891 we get 1.6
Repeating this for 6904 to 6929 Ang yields 1.7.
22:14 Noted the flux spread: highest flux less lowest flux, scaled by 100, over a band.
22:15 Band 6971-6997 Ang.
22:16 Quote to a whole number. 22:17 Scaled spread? 298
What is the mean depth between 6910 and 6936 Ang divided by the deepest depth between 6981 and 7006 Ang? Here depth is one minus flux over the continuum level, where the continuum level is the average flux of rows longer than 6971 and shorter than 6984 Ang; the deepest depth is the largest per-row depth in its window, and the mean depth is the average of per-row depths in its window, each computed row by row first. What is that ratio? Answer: -0.07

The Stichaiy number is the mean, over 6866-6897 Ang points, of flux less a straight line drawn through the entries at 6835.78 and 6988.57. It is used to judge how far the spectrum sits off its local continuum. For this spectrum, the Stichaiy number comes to -4.2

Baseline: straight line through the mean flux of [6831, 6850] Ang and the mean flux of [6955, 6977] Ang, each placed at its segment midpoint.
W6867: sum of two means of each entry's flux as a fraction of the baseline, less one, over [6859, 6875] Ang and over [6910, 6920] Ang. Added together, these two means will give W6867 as -0.12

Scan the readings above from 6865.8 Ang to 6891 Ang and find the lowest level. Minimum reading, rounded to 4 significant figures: 12.63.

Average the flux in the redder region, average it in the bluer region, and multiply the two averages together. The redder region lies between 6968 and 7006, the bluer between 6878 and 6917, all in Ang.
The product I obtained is 228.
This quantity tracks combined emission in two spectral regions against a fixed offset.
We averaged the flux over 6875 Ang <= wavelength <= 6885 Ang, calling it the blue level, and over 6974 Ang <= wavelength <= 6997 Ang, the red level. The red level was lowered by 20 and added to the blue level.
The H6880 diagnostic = 10.8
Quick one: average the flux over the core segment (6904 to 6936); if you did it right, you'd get 15.2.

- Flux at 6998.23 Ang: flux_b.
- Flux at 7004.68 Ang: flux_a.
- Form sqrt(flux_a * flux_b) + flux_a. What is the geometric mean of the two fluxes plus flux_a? 30.4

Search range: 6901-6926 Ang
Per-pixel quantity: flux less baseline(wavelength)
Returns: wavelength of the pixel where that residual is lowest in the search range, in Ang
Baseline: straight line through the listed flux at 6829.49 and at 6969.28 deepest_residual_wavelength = 6921.31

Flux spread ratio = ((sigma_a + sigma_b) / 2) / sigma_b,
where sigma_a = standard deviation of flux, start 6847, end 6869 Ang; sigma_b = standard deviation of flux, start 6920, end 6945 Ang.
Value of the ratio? 0.82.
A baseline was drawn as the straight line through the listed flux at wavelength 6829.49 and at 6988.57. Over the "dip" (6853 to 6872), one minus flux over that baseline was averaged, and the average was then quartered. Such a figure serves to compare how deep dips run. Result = -0.030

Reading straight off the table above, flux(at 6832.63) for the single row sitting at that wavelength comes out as 14.68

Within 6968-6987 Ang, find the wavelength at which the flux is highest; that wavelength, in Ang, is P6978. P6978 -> 6978.92 Ang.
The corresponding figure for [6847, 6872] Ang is 6857.85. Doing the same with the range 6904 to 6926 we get 6914.93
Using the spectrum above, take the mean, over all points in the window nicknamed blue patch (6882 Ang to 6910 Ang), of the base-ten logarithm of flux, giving 1.16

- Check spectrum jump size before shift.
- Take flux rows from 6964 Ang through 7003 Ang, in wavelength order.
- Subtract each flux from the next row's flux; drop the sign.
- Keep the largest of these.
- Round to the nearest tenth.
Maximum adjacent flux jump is 4.0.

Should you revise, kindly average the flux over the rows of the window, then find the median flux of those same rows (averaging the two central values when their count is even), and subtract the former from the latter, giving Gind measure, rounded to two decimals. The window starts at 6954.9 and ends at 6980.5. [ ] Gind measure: -0.36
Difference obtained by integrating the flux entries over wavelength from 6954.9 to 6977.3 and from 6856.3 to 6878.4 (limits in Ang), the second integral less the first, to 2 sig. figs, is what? -19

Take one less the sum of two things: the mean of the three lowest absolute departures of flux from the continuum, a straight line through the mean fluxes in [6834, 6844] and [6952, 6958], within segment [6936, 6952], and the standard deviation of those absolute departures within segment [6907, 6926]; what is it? 0.0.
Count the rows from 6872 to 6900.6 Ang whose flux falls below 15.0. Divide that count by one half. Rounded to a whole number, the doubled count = 6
